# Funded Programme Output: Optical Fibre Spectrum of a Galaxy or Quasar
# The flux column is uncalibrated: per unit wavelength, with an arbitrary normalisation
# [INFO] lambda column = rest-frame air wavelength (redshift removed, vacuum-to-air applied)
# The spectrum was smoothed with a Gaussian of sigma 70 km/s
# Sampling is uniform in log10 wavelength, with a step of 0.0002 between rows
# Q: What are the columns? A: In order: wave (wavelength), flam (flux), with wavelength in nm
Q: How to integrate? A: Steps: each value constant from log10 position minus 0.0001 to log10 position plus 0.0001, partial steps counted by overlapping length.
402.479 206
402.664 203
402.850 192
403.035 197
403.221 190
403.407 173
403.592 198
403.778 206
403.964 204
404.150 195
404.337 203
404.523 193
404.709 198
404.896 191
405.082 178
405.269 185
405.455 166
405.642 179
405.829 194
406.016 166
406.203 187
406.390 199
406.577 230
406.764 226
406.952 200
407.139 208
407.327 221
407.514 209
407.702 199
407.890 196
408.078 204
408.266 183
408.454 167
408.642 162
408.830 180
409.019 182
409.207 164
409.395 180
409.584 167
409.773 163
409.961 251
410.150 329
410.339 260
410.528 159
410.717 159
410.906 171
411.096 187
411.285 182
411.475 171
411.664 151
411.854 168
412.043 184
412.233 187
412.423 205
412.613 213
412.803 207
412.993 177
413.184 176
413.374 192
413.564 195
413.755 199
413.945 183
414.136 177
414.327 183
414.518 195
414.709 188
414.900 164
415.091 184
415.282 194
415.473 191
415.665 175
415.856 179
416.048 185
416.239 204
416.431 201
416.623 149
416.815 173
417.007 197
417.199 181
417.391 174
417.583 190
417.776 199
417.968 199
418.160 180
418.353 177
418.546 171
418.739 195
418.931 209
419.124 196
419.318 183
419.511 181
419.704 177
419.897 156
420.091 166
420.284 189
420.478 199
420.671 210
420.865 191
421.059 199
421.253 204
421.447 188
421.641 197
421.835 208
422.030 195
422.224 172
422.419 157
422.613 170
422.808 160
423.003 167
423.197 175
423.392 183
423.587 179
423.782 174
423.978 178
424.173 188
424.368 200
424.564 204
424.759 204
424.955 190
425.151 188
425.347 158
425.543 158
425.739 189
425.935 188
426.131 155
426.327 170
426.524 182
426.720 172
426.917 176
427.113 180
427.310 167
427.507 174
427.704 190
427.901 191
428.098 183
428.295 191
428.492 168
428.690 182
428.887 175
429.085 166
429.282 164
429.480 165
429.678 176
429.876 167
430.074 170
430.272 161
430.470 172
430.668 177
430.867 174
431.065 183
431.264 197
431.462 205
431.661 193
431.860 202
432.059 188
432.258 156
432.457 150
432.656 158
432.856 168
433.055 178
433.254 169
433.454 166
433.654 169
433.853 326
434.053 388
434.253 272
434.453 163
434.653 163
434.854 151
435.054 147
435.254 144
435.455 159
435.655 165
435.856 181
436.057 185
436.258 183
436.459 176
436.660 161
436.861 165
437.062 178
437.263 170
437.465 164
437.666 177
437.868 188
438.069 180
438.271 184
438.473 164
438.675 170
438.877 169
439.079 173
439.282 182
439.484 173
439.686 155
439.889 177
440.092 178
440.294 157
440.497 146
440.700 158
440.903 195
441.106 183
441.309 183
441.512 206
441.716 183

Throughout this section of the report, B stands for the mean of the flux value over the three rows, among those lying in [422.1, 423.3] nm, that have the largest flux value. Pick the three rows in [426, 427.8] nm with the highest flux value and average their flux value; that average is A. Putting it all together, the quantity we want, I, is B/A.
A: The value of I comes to 0.94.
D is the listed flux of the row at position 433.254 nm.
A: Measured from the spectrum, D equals 169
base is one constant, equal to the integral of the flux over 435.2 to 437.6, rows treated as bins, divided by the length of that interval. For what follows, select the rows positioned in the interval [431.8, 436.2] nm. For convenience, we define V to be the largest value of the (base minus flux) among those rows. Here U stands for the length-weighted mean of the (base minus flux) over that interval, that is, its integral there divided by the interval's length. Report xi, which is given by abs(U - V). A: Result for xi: 44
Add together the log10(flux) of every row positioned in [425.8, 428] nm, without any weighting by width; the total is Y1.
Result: 25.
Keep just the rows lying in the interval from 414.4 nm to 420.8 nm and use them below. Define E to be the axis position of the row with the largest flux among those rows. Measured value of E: 420.671 nm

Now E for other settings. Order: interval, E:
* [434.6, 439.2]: 437.868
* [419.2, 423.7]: 420.671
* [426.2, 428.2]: 427.901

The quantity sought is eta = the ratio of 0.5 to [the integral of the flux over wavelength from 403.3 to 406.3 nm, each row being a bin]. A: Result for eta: 0.0009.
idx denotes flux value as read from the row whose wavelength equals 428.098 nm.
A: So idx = 183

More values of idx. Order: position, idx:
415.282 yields 194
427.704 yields 190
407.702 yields 199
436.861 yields 165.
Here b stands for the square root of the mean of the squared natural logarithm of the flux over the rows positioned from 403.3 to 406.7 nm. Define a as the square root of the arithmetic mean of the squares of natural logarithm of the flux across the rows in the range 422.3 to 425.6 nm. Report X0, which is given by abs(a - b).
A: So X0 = 0.071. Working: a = 5.18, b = 5.25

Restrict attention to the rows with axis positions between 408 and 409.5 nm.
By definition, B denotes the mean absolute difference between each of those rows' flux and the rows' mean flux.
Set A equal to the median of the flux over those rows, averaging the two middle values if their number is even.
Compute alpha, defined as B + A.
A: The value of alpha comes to 190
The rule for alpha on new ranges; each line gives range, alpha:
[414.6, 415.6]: 196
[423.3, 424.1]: 181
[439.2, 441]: 186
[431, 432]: 203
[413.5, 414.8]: 195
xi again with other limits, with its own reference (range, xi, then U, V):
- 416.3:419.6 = 37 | -16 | 21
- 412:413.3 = 17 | -23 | -6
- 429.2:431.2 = 10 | -2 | 9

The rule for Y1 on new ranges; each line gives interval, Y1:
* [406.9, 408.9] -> 25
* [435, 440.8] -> 65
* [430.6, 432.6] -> 23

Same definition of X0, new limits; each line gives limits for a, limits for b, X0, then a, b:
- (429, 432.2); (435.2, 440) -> 0.039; 5.18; 5.14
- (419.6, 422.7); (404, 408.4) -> 0.053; 5.22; 5.28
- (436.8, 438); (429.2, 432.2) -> 0.032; 5.16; 5.19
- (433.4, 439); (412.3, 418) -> 0.030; 5.20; 5.23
